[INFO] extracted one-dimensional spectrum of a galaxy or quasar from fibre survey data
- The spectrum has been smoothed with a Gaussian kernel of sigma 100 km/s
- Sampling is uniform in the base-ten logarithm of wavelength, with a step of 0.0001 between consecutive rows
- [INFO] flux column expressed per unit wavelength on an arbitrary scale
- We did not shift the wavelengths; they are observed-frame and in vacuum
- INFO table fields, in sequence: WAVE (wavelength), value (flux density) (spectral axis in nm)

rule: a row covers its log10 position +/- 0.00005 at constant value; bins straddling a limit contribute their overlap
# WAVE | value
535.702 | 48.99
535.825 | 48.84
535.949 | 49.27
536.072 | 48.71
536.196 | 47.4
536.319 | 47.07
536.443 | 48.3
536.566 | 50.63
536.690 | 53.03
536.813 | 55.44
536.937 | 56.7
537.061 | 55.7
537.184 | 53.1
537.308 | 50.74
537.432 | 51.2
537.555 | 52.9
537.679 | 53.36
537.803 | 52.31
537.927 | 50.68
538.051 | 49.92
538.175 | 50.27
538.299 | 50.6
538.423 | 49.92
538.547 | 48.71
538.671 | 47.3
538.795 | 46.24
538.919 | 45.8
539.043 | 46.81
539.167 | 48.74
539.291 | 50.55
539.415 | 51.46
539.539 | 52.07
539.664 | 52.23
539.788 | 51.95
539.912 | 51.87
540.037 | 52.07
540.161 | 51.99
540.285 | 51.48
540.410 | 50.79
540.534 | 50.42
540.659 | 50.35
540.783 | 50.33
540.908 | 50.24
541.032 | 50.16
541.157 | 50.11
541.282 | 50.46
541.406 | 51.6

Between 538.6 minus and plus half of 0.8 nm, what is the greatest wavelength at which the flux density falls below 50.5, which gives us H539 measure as 538.919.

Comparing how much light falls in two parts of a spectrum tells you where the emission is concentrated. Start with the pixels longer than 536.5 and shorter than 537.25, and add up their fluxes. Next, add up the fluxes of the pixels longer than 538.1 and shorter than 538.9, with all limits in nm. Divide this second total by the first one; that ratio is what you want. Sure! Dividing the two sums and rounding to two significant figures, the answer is 0.90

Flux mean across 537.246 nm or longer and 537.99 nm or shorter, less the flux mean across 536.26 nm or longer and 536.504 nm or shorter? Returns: 4.2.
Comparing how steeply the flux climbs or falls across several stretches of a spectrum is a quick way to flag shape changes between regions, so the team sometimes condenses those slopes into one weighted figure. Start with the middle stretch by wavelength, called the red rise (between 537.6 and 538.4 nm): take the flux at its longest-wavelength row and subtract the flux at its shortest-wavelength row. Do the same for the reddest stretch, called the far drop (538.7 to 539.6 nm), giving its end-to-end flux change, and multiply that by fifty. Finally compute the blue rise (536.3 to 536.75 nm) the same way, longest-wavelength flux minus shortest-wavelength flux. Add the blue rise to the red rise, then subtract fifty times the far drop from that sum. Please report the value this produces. -288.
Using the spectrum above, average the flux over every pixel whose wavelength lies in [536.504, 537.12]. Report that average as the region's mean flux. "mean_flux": 54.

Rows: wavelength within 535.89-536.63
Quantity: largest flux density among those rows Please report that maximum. 50.63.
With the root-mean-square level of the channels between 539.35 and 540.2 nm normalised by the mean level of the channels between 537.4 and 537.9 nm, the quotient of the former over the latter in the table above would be 0.99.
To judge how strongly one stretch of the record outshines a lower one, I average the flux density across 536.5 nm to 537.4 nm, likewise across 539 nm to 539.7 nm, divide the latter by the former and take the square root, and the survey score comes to 0.97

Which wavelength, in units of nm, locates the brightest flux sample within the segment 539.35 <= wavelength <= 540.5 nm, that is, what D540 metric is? 539.664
